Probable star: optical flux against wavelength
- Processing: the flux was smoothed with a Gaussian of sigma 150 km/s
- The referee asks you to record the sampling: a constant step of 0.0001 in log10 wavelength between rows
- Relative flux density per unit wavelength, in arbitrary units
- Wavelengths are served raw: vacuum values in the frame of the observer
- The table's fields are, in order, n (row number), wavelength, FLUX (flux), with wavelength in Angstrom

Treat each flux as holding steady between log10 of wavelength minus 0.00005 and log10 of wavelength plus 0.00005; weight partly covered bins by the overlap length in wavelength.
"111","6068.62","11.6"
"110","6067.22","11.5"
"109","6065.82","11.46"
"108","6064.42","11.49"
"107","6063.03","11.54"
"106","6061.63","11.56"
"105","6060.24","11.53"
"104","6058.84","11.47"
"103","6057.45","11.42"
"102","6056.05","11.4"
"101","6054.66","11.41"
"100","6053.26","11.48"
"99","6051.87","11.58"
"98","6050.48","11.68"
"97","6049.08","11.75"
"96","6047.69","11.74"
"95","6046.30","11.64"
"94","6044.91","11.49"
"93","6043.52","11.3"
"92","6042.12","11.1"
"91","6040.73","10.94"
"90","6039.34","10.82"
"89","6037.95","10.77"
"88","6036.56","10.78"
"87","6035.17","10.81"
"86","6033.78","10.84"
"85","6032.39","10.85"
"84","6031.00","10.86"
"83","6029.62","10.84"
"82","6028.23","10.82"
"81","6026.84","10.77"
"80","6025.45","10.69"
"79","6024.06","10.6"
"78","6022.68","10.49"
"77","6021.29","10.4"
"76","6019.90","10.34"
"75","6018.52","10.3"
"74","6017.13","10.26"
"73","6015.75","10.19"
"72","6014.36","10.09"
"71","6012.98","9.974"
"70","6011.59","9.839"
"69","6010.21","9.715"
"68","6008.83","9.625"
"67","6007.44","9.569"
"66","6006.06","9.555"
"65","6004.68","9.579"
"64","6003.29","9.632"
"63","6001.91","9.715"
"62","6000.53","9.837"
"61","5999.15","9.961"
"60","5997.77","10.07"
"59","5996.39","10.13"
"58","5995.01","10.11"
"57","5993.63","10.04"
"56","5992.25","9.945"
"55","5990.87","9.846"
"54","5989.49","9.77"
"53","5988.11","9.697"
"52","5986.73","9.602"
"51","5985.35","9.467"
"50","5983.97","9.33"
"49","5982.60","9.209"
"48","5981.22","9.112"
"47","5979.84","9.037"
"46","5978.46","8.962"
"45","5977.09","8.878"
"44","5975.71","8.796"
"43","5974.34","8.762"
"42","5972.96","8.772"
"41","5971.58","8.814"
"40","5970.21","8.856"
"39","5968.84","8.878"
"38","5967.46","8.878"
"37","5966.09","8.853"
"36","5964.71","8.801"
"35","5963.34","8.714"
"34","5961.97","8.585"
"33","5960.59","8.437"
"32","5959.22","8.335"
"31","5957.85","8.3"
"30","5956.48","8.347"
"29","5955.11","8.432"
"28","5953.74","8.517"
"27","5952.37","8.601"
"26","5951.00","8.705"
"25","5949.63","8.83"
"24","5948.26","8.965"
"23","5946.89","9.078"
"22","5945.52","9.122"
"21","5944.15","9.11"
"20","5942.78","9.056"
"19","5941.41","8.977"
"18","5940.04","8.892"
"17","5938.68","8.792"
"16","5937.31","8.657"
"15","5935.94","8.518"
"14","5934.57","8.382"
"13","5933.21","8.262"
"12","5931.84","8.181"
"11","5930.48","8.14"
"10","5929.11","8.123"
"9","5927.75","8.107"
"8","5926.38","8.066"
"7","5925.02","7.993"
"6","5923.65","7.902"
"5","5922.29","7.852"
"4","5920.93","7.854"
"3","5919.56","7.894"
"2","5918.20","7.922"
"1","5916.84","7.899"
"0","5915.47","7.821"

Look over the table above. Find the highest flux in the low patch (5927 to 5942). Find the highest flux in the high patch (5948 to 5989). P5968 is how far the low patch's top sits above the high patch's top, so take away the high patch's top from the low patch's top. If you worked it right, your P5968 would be -0.72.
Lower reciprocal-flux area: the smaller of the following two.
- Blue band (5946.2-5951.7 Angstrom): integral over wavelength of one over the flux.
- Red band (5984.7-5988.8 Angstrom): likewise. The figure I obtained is 0.43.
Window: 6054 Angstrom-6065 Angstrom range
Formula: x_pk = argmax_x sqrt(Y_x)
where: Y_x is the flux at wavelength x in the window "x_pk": 6061.63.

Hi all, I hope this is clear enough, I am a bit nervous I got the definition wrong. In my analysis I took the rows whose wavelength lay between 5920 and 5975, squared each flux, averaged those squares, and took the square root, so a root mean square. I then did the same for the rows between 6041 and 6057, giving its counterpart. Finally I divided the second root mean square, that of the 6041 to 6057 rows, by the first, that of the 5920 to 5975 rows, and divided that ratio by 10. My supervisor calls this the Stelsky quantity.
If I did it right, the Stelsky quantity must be 0.134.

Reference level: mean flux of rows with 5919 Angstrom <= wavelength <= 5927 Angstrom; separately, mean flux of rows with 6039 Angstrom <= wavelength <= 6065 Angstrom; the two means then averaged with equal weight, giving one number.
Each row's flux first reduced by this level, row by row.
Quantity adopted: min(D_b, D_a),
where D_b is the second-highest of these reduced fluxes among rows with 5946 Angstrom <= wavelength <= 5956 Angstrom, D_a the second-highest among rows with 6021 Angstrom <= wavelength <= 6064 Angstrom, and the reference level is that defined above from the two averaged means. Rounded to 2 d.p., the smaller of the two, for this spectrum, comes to -0.72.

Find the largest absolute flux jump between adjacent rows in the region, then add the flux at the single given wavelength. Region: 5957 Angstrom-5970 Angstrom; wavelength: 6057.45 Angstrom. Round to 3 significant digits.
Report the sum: 11.6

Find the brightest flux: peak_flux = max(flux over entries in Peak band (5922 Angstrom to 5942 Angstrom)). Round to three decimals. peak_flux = 8.977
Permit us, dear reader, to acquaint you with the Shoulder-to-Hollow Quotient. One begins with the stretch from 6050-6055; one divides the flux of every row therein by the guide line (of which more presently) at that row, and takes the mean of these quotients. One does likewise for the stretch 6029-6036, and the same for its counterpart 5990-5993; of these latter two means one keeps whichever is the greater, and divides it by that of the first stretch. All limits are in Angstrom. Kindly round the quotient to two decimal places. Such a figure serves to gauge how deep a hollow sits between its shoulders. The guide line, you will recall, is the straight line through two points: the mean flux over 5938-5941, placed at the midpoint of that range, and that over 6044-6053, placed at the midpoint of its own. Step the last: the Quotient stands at 0.99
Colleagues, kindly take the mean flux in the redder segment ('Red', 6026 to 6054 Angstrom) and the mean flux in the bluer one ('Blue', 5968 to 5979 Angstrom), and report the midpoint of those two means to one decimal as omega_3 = 10.0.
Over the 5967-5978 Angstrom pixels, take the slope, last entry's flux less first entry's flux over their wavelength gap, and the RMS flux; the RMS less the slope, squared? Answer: 78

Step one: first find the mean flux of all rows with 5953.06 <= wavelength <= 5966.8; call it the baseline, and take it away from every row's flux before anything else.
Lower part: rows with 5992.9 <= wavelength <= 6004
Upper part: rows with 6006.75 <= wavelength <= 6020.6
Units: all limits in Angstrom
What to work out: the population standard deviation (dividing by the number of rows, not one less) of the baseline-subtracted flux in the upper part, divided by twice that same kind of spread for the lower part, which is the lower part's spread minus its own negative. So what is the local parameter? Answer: 0.78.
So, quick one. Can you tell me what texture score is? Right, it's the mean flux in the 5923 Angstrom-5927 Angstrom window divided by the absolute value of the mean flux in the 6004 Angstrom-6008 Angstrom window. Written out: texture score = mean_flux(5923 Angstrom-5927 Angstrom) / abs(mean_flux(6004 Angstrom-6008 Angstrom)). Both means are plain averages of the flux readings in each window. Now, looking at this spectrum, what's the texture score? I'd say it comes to 0.83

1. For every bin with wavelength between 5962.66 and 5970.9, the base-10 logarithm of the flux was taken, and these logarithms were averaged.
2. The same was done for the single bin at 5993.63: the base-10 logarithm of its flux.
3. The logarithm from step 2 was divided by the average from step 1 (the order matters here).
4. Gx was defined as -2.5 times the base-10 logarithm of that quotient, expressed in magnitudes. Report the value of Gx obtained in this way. -0.06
